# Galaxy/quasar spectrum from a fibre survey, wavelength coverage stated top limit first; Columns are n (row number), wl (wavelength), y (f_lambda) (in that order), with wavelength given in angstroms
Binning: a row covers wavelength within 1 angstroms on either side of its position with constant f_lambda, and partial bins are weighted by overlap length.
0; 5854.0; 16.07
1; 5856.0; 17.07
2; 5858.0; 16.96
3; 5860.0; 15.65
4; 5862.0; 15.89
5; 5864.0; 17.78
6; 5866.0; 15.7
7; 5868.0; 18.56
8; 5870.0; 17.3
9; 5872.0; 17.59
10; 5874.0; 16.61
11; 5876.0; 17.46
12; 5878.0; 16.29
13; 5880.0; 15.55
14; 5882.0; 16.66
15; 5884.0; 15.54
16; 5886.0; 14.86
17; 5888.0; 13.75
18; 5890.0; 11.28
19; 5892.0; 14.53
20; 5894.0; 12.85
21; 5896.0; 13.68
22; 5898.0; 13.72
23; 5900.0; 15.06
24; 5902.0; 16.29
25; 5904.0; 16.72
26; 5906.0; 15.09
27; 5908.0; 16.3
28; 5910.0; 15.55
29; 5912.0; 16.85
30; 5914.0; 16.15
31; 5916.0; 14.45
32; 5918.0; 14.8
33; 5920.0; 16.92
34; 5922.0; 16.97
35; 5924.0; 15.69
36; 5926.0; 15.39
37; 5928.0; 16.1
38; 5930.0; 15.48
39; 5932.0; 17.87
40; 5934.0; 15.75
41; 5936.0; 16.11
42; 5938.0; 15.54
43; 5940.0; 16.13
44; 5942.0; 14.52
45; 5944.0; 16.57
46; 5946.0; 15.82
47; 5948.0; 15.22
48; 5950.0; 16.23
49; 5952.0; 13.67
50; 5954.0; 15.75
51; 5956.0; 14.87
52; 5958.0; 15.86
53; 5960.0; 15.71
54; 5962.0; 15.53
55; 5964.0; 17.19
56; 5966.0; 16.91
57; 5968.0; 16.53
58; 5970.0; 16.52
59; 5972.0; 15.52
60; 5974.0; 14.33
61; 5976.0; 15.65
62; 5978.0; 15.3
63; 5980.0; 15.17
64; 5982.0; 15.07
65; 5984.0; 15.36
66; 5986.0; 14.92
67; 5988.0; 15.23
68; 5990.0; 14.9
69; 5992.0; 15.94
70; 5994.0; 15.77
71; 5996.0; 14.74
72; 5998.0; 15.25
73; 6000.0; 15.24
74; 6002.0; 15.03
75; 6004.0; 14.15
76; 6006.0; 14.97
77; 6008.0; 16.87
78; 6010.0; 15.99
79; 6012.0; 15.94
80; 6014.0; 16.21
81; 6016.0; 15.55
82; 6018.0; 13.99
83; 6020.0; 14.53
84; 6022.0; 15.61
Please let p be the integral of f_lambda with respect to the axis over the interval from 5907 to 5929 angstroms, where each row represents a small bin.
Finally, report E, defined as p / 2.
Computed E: 175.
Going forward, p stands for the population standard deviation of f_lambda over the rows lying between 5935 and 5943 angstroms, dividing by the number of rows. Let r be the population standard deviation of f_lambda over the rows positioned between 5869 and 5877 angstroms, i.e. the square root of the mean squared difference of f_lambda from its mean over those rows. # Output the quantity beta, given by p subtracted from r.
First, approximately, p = 0.65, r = 0.38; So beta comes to -0.3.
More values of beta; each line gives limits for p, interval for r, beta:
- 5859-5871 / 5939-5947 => -0.4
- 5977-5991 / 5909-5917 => 0.7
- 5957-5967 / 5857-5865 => 0.2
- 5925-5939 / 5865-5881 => 0.2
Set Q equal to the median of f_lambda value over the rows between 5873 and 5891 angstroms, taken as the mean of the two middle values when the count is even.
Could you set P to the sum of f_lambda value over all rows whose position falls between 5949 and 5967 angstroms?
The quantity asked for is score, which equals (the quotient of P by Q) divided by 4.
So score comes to 2.28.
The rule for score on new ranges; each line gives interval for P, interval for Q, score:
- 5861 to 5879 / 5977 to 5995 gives 2.51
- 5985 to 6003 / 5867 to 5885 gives 2.06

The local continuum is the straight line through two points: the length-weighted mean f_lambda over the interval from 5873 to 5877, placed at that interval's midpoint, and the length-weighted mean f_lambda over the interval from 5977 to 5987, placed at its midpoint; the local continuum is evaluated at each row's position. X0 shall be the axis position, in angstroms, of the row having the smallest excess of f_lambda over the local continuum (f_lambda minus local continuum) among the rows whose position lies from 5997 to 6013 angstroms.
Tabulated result 6004.0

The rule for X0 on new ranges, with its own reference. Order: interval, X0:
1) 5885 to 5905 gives 5890.0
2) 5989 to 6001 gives 5996.0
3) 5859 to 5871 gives 5860.0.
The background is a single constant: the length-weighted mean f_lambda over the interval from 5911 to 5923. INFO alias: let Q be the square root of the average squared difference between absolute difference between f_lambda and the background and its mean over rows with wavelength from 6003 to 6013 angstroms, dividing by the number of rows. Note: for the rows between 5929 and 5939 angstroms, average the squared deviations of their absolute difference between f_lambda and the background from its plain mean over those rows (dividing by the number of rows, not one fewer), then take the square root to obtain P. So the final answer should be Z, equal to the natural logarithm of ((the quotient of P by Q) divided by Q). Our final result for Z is 0.3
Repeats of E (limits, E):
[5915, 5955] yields 315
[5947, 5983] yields 281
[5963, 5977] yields 113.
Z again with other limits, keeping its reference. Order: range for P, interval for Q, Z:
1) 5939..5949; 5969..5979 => 0.8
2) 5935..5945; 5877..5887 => 1.7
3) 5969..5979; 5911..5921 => 0.7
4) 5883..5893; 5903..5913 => 3.3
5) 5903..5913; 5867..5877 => -0.5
